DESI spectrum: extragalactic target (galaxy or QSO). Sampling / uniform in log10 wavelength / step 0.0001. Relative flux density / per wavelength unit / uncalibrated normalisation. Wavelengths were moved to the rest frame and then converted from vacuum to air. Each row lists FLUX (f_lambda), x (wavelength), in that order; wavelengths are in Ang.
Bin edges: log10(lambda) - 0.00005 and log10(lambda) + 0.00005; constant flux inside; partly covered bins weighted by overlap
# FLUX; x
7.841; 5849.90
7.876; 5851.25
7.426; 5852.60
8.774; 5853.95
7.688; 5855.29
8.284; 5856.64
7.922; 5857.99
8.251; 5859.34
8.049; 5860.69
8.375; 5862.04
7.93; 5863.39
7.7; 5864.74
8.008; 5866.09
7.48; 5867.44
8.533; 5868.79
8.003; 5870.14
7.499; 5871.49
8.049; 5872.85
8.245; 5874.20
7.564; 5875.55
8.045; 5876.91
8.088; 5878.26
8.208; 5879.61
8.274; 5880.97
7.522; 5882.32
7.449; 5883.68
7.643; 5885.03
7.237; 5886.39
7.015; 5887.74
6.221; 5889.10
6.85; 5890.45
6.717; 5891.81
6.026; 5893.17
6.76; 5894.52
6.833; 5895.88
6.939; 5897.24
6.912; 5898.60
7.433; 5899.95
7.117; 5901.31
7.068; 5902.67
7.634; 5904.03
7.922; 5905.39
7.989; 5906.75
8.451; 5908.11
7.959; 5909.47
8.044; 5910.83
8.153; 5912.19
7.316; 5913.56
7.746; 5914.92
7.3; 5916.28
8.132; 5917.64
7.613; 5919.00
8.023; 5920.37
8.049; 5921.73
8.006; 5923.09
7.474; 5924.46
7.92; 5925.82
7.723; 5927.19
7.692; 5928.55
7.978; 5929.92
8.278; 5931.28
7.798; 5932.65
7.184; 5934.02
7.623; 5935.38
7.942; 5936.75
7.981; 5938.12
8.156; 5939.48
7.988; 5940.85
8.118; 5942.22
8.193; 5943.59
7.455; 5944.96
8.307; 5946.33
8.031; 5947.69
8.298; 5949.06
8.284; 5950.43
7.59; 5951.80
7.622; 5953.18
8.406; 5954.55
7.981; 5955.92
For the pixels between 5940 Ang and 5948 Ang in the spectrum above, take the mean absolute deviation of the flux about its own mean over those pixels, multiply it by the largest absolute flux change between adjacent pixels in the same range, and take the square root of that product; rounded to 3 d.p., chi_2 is 0.409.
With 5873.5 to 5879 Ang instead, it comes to 0.379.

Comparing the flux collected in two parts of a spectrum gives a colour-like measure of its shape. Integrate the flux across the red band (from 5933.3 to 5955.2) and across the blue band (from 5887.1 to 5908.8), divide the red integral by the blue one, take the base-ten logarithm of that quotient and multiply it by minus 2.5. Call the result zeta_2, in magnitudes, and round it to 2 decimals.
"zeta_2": -0.13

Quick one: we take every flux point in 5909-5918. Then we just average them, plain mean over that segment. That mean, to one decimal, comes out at 7.8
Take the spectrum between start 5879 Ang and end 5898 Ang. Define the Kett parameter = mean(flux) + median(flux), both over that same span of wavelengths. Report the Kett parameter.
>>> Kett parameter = 14.1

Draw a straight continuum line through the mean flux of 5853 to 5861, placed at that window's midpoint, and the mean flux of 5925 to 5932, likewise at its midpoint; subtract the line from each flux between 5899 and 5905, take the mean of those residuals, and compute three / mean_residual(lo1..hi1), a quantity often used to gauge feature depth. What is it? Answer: -4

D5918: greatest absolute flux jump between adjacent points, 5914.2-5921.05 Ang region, 0.83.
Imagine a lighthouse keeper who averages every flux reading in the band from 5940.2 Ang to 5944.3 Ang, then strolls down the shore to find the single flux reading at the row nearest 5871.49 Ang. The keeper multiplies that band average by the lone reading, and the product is 61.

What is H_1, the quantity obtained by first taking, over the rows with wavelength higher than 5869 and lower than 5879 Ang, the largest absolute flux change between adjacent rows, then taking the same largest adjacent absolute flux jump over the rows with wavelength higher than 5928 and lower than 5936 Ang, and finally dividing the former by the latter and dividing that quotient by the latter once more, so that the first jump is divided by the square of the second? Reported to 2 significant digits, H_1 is 1.8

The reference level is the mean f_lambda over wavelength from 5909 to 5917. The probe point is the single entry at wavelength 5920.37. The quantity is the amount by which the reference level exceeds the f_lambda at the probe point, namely -0.27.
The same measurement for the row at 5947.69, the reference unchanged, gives -0.28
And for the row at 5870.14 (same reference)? -0.25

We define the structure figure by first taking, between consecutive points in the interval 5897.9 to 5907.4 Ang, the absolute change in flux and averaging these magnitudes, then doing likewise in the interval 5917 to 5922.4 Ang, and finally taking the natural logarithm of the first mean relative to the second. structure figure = -0.1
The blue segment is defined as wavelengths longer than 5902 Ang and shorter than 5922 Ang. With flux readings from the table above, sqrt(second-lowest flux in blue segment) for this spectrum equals 2.70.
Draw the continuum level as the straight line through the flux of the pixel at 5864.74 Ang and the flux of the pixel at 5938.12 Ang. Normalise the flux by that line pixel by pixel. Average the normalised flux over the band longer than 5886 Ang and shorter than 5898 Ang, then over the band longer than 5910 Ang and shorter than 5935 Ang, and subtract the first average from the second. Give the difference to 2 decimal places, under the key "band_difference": 0.12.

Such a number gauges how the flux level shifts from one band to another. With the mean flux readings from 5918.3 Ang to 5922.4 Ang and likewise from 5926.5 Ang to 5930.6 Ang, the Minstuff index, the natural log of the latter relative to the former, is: -0.01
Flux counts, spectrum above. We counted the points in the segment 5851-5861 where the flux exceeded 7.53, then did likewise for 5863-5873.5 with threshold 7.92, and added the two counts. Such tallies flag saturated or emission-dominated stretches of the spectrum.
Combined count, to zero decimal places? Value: 12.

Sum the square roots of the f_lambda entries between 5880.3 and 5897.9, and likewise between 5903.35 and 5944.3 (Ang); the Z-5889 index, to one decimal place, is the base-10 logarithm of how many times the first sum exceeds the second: -0.4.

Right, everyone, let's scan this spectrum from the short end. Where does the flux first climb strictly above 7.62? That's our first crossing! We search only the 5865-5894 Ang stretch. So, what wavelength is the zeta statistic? 5866.09 Ang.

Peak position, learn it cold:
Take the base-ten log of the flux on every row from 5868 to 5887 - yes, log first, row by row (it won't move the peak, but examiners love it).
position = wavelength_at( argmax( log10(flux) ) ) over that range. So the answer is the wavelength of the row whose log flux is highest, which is 5868.79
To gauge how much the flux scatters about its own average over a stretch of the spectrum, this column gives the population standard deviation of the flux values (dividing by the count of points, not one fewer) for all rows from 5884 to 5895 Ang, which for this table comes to 0.49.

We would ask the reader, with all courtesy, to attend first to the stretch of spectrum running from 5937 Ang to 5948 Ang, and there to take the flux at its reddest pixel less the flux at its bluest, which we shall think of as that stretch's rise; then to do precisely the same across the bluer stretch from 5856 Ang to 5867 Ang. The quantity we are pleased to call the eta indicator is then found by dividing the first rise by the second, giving -0.2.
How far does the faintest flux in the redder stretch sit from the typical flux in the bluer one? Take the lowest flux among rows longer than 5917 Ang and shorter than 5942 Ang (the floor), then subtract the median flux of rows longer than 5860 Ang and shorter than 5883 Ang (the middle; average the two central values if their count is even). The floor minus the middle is -0.86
